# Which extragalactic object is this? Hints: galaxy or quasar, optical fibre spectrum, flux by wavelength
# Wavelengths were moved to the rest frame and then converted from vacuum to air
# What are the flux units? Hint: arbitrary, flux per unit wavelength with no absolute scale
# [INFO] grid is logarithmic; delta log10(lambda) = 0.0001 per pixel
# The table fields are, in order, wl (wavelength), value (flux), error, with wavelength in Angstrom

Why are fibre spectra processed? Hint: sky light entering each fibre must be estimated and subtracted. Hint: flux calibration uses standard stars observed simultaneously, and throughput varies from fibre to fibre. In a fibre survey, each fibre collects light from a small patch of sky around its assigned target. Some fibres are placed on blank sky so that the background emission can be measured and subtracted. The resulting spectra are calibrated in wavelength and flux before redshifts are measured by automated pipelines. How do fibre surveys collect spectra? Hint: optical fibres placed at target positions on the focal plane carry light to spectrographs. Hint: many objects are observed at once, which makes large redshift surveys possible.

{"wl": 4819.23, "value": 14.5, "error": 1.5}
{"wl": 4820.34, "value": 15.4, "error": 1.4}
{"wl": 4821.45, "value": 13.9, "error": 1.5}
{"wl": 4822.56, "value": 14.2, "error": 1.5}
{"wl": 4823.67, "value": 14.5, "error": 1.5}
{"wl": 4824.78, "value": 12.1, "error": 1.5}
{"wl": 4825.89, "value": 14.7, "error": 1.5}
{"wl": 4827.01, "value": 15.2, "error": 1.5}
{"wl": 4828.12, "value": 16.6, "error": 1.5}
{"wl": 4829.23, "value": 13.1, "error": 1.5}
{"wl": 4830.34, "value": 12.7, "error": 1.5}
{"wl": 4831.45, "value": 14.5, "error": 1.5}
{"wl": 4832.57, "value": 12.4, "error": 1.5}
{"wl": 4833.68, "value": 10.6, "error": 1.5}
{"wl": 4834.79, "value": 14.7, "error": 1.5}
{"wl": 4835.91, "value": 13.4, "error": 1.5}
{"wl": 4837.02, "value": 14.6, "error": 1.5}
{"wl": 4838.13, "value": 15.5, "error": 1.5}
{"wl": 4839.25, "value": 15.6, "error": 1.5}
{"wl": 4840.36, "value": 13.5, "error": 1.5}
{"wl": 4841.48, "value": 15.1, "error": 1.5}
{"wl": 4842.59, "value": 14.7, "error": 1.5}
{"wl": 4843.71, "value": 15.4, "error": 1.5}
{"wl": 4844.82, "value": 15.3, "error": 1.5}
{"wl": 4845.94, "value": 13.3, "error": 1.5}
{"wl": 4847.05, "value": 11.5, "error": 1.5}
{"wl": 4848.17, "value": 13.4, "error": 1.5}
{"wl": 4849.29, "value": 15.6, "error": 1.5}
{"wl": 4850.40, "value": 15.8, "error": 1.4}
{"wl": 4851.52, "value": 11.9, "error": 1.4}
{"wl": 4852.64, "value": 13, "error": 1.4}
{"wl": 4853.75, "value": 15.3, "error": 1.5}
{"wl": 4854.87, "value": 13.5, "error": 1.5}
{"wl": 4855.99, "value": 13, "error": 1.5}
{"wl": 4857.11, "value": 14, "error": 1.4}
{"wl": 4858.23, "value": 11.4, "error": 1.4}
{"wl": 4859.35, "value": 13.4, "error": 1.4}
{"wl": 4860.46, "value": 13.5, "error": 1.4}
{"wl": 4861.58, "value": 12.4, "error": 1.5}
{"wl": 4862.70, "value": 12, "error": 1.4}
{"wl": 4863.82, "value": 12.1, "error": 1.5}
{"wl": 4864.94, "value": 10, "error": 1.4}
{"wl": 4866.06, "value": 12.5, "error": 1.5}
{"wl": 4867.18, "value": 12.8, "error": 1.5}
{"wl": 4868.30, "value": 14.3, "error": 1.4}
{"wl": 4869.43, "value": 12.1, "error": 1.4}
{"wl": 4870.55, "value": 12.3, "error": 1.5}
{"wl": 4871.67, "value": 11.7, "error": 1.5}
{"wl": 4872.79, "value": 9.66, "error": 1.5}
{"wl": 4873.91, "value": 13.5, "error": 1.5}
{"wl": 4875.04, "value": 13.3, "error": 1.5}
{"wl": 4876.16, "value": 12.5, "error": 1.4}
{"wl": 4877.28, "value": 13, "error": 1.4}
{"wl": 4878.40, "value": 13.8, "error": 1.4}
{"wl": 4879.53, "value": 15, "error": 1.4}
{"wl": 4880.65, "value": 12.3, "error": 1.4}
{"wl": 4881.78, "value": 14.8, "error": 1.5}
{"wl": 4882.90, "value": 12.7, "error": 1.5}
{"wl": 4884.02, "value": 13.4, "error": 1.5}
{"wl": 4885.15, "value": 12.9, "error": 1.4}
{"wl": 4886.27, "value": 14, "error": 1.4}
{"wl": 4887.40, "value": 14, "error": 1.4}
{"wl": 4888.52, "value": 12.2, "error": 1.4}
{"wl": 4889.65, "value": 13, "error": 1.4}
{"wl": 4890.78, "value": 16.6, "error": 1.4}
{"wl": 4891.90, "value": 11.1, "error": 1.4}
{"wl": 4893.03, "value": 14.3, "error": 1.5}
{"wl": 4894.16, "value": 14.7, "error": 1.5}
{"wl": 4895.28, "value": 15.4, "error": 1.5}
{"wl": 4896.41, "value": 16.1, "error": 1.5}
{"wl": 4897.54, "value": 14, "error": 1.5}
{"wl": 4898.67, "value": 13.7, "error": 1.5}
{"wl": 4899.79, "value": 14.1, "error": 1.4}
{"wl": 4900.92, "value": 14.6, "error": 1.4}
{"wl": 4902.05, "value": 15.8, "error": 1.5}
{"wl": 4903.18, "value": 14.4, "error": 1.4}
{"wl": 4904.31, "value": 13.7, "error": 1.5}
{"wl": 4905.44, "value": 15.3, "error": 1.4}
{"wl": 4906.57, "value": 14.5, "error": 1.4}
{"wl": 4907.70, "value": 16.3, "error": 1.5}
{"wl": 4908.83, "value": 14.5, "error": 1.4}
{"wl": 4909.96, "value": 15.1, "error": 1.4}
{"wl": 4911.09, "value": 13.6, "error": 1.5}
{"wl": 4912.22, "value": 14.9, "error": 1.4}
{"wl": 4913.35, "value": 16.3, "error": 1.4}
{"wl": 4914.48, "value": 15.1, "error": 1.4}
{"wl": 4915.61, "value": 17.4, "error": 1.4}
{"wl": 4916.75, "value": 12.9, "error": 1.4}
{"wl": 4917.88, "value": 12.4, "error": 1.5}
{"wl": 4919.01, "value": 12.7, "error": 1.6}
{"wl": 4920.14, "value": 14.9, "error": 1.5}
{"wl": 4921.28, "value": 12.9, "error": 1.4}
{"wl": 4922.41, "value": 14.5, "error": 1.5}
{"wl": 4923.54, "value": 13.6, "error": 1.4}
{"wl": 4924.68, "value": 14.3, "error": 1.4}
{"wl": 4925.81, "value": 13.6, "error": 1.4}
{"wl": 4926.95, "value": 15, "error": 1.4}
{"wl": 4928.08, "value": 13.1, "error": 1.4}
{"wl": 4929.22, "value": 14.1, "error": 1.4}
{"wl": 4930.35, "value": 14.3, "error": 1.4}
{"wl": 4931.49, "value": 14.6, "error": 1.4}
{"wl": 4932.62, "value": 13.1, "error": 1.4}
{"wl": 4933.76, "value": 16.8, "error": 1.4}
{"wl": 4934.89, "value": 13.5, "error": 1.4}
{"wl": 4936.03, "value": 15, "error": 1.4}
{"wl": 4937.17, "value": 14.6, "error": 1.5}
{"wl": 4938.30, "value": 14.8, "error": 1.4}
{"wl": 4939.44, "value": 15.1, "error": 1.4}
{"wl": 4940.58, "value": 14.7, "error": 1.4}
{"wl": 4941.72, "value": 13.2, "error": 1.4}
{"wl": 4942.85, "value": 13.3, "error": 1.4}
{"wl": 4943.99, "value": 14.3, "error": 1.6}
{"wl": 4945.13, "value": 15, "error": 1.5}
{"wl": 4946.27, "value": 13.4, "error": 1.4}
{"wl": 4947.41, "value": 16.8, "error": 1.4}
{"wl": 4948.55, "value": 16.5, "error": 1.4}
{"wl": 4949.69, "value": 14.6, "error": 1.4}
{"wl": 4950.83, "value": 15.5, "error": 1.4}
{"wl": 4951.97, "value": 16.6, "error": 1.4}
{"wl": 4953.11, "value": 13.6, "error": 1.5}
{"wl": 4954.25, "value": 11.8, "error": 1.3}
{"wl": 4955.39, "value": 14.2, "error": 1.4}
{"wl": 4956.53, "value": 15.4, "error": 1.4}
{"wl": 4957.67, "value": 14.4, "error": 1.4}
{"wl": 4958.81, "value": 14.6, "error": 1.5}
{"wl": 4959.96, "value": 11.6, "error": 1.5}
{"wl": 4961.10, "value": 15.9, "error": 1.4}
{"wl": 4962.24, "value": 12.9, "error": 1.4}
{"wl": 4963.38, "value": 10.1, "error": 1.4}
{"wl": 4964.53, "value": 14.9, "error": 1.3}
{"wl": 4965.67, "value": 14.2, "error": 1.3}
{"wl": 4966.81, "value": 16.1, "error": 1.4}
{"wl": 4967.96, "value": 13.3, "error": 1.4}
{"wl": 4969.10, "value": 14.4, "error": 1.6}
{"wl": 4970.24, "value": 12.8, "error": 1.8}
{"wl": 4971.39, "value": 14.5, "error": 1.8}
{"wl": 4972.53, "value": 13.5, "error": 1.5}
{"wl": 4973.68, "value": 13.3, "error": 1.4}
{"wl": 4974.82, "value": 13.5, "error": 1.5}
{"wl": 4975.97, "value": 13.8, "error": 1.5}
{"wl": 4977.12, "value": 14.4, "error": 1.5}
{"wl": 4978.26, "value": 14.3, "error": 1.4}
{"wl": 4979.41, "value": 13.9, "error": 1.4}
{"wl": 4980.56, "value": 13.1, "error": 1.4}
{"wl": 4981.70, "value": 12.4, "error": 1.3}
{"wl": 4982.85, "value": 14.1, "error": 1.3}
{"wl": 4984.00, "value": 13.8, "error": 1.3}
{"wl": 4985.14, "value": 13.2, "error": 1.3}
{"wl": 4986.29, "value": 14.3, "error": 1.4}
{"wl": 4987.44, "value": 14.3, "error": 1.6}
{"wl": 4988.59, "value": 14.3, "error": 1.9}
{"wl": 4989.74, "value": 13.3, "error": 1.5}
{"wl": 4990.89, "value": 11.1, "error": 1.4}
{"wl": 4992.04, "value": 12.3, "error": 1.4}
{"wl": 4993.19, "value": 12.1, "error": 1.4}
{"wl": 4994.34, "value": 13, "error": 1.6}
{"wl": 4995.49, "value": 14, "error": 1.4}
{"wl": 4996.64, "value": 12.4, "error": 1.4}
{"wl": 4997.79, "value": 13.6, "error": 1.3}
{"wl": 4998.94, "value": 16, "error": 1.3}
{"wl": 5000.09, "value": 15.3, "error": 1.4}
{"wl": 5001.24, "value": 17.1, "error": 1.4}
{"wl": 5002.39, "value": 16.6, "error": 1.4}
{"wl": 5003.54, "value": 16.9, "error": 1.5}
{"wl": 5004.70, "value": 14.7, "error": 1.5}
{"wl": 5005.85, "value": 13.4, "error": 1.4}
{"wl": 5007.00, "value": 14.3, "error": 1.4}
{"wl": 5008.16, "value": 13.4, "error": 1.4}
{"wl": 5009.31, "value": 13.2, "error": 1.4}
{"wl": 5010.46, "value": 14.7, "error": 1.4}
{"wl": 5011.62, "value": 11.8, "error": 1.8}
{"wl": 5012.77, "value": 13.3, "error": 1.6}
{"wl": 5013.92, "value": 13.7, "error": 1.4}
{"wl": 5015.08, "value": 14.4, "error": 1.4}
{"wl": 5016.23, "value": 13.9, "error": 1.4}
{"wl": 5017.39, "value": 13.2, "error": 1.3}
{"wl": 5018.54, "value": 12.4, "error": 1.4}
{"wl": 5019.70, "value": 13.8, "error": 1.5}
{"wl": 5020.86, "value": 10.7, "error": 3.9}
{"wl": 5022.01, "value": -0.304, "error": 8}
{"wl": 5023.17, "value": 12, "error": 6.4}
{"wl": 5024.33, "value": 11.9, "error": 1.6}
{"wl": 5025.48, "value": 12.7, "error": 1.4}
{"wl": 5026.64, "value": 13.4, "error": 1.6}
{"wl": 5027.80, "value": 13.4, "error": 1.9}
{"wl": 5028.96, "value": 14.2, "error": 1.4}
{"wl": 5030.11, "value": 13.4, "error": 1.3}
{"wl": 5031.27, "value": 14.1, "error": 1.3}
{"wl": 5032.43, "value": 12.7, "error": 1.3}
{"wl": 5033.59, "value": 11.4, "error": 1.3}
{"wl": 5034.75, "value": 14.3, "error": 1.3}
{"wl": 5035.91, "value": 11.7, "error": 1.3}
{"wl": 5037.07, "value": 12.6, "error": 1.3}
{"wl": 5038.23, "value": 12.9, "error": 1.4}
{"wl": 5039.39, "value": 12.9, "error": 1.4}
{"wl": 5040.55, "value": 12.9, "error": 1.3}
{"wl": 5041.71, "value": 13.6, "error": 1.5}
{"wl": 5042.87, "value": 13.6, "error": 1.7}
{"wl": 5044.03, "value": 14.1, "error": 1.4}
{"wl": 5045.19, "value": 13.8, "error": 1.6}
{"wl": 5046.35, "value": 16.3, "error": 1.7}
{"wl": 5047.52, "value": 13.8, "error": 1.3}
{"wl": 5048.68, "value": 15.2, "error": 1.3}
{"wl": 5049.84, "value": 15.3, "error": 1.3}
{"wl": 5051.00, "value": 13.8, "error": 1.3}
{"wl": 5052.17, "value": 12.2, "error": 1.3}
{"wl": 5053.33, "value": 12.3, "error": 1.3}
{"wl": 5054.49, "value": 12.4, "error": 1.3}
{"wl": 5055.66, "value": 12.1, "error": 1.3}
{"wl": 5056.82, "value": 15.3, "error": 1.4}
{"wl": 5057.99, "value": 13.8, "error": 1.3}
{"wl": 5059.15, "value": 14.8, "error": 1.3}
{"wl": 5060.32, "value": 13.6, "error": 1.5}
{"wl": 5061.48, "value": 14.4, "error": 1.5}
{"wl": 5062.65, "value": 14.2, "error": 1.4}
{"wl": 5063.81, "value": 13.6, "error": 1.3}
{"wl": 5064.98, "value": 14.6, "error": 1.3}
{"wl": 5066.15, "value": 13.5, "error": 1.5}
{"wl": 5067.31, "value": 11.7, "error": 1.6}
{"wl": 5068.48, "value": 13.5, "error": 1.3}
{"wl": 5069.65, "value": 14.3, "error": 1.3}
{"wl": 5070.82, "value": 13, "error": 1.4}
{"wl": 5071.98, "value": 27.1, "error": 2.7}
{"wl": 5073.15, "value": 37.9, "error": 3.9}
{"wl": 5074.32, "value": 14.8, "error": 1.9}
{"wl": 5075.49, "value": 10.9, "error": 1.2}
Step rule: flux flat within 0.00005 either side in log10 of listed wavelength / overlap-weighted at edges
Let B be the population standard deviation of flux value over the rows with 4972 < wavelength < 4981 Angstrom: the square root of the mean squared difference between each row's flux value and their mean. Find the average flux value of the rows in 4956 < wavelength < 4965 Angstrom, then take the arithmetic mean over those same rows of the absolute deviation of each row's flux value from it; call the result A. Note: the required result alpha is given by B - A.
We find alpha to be -1.21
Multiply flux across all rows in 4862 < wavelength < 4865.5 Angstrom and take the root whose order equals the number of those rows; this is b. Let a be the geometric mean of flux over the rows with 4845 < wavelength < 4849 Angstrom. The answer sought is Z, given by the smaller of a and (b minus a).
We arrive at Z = -1.4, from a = 12.7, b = 11.3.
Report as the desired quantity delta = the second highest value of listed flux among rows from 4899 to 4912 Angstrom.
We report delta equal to 15.8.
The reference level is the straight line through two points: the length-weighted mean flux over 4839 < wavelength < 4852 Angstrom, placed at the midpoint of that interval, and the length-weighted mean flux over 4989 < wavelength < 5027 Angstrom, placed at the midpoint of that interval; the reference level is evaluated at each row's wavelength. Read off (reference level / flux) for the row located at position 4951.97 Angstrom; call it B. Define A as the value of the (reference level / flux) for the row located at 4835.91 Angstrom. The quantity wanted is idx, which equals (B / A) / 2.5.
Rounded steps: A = 1.07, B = 0.82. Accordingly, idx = 0.31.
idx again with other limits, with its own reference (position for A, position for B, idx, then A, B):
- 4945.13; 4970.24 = 0.46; 0.91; 1.05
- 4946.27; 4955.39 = 0.38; 1.01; 0.95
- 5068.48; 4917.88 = 0.47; 0.95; 1.11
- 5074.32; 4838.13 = 0.43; 0.86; 0.92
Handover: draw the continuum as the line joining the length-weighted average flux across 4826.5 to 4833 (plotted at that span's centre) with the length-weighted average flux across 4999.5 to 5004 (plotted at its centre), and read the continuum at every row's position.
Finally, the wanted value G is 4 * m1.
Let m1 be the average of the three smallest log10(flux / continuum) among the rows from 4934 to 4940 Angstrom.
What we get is -0.15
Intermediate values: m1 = -0.038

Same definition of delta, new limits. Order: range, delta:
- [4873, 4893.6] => 15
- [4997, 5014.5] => 16.9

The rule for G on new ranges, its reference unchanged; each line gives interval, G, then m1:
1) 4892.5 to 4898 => -0.08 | -0.020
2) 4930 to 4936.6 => -0.23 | -0.057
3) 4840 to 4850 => -0.21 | -0.053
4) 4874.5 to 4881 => -0.28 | -0.069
